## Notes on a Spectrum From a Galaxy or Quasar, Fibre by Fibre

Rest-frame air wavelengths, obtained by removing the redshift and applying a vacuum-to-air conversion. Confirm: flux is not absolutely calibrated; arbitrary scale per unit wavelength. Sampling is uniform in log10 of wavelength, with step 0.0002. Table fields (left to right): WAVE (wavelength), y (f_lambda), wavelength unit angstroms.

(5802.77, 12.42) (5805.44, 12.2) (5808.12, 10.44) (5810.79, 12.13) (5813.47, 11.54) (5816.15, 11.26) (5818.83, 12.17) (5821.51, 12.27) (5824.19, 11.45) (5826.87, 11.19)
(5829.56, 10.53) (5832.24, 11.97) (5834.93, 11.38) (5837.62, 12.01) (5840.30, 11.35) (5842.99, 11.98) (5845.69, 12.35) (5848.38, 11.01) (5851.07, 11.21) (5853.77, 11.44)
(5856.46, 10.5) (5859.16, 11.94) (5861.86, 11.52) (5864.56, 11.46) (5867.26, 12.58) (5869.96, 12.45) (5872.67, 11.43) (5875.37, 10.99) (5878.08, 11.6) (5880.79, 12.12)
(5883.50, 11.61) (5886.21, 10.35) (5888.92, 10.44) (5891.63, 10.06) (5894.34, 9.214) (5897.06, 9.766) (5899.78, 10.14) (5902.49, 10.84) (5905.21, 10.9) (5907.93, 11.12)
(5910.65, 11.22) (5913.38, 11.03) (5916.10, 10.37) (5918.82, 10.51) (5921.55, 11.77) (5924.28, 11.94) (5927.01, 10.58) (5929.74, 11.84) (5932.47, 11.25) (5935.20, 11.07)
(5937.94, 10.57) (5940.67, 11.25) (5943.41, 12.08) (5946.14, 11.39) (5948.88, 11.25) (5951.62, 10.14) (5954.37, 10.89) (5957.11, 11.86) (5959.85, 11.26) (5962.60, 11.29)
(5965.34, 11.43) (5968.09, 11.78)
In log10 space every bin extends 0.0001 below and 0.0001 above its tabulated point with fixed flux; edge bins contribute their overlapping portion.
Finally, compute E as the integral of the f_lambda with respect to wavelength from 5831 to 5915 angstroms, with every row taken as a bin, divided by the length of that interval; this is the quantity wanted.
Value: 11.2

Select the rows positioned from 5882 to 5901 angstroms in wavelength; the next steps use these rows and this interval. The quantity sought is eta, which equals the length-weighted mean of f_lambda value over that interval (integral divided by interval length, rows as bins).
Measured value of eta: 10.2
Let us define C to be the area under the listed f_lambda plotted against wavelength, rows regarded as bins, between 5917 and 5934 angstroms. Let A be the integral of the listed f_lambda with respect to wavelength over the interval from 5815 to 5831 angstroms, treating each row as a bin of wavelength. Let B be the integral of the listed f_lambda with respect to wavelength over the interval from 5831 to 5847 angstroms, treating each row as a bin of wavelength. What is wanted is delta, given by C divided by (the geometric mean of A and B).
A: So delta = 1.03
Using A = 184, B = 189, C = 192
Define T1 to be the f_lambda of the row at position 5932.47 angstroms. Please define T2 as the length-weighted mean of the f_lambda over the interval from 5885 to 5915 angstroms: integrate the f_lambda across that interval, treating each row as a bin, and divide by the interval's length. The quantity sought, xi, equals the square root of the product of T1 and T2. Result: 10.8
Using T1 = 11.25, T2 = 10.5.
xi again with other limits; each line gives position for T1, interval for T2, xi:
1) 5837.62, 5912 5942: 11.5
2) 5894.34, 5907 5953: 10.1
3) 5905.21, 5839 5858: 11.2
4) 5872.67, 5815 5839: 11.5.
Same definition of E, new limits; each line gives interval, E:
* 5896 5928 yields 10.9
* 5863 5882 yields 11.8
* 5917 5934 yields 11.3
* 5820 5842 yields 11.5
